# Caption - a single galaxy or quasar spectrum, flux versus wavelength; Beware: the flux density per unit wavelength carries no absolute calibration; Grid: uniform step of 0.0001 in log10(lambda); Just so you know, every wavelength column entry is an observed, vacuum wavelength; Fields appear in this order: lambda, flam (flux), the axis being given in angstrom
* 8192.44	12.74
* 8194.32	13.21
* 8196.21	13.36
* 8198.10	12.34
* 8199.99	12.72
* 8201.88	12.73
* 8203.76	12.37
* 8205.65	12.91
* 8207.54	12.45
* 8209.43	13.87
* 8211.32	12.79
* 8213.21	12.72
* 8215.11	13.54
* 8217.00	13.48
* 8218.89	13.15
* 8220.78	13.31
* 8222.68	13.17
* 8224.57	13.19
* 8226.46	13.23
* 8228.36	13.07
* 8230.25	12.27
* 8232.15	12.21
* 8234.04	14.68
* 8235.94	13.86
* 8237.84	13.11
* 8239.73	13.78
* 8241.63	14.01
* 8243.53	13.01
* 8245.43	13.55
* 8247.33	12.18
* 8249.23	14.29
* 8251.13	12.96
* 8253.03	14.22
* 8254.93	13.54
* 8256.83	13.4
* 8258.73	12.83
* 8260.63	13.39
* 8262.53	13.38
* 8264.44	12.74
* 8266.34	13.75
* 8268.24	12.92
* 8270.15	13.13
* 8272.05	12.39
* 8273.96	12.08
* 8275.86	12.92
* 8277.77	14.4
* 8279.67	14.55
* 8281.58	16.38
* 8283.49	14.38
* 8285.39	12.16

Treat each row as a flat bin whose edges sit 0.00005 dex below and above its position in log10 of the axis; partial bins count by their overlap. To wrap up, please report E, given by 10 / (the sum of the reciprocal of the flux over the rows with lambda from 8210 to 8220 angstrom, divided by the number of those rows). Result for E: 131.3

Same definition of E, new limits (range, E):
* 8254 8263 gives 133.0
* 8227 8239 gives 131.4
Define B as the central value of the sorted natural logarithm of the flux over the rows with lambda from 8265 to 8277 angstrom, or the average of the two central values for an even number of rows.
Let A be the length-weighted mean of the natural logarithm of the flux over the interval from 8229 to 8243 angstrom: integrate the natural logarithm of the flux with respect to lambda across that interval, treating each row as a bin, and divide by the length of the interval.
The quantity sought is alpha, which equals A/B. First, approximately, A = 2.59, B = 2.56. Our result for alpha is 1.01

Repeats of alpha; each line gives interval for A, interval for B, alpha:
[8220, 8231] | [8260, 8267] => 0.99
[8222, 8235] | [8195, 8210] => 1.01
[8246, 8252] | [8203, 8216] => 1.01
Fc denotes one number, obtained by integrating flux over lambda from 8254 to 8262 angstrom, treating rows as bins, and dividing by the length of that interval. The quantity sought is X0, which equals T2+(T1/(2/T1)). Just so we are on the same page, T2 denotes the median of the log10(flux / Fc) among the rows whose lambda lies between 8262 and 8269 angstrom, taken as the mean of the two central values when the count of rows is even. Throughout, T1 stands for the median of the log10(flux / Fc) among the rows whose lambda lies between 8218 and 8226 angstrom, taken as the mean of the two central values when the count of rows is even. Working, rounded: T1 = -0.004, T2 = -0.005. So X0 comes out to -0.005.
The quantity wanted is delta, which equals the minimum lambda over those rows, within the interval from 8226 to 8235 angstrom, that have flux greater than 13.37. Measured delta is 8234.04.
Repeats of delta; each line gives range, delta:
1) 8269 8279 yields 8277.77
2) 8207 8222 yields 8209.43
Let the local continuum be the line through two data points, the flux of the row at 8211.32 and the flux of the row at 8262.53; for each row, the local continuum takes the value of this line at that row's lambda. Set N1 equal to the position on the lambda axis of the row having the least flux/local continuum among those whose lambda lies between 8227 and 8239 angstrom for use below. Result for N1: 8232.15 angstrom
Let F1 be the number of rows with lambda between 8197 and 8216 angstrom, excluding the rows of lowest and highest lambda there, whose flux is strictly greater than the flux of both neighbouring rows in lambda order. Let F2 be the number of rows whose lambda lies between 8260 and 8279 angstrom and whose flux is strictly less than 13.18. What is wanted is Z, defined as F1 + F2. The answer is 9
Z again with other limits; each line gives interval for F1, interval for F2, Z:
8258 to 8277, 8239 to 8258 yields 6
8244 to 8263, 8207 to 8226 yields 8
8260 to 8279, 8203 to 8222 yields 8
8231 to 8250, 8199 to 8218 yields 10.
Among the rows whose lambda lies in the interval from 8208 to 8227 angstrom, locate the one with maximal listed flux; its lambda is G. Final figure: 8209.43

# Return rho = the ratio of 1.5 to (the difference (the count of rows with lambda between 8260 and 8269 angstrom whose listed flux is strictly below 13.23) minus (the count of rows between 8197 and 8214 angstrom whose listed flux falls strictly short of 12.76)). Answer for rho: -0.4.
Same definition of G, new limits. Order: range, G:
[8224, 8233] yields 8226.46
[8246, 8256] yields 8249.23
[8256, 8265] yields 8256.83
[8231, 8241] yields 8234.04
